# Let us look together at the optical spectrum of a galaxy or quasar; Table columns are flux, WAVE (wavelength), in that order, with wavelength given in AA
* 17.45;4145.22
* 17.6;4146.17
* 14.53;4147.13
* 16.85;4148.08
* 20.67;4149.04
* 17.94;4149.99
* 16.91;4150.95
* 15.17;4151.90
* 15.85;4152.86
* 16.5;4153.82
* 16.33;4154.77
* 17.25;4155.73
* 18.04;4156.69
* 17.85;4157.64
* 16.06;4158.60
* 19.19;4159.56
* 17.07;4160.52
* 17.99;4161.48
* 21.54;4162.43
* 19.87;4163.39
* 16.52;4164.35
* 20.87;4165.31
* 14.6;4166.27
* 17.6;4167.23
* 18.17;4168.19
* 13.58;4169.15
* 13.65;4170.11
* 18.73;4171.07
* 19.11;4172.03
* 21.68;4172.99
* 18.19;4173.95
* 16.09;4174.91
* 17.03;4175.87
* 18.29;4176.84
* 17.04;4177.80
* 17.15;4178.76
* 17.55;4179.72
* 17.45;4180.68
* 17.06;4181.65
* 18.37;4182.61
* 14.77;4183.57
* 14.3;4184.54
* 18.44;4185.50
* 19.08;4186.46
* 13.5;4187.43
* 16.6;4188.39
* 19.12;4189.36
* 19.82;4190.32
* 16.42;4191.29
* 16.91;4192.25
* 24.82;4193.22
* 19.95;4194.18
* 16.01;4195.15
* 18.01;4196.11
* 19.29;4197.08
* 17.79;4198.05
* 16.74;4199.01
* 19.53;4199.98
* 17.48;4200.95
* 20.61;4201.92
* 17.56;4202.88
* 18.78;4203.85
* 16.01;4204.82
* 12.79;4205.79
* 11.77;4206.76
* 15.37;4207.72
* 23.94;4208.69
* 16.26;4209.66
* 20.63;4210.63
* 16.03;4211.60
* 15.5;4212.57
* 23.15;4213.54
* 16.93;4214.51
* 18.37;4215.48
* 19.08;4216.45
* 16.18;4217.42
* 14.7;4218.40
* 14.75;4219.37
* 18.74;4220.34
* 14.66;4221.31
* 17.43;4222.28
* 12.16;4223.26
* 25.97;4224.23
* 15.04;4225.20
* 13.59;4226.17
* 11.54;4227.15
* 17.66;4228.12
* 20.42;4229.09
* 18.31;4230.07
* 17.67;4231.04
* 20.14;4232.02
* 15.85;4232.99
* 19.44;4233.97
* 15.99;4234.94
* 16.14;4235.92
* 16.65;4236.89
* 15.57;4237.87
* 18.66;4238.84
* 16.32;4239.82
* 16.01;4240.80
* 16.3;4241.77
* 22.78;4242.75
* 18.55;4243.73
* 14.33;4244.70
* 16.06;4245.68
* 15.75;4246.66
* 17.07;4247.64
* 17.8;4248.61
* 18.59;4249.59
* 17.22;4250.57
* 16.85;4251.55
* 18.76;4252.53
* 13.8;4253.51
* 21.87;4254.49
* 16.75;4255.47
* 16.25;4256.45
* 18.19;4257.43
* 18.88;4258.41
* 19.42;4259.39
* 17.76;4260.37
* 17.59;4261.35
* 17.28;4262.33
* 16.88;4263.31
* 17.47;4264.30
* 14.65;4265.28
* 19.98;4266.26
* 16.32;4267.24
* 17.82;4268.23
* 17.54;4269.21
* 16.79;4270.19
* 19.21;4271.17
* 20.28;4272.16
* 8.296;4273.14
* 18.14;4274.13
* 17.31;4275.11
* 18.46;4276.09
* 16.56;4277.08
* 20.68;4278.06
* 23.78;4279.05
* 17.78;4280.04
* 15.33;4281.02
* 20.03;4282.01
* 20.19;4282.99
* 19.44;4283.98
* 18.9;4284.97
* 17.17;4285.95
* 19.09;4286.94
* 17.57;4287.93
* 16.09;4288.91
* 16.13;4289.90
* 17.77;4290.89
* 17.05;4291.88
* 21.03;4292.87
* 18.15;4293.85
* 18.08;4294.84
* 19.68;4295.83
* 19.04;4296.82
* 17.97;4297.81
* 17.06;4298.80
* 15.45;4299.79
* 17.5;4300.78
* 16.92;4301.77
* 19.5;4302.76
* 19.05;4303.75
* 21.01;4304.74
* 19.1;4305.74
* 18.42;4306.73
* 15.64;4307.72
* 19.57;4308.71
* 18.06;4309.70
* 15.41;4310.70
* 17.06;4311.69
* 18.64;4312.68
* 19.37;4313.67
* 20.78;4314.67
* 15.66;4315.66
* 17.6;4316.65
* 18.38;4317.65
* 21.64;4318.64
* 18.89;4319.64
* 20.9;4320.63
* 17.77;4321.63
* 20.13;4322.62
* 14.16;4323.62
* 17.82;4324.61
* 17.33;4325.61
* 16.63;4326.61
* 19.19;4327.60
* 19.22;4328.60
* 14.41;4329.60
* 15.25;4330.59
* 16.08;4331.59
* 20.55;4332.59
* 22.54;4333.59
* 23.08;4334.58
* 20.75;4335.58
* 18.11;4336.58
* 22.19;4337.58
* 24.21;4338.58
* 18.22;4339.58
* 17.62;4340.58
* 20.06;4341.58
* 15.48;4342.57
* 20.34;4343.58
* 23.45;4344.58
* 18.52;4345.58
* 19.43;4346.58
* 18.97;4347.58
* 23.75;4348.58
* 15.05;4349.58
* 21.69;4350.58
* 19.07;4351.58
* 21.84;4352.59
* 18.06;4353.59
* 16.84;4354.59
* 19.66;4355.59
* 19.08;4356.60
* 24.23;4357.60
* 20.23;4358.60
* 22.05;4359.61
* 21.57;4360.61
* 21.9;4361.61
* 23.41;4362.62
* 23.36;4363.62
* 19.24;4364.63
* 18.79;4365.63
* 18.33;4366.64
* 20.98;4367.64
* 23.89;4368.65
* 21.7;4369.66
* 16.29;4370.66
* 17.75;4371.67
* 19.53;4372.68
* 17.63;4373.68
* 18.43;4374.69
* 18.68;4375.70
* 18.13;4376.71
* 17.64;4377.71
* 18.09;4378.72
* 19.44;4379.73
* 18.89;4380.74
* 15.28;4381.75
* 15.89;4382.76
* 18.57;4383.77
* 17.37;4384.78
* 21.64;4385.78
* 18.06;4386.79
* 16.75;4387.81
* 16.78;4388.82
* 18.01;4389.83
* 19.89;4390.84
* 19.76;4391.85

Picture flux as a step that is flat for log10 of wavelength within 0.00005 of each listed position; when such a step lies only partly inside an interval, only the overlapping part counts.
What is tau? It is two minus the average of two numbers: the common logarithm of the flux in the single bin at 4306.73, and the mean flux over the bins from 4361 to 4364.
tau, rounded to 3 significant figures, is -10.1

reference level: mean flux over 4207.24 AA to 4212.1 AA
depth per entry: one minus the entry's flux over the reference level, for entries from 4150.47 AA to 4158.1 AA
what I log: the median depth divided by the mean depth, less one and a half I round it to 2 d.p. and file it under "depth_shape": -0.48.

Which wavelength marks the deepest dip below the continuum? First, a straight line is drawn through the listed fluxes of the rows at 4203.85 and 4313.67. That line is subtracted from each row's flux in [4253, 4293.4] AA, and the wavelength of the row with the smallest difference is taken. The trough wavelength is 4273.14 AA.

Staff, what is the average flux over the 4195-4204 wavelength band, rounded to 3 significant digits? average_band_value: 18.2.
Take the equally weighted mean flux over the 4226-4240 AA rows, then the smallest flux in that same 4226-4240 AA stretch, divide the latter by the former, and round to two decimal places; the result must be 0.68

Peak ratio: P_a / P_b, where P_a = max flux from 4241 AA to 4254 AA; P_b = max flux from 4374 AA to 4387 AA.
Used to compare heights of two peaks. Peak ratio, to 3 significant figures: 1.05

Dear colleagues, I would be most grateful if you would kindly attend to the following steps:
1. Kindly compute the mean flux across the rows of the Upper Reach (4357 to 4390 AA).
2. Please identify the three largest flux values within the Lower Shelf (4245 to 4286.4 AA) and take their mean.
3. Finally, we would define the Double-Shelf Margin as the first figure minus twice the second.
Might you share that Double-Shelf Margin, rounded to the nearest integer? -25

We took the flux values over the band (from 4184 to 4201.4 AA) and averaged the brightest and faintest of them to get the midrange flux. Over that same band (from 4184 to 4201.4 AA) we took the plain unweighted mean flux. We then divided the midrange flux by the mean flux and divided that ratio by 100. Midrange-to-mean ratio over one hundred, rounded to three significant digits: 0.0107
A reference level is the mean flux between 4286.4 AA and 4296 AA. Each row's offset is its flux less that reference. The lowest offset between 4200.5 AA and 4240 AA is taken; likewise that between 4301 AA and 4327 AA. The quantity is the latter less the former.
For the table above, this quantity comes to 2.6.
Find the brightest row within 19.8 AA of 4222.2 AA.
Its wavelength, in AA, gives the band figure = 4224.23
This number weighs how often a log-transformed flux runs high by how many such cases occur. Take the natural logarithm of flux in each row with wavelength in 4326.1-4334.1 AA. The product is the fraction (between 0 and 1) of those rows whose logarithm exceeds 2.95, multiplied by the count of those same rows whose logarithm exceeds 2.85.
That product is 2.0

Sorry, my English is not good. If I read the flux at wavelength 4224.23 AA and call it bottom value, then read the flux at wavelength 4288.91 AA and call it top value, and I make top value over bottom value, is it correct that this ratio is 0.6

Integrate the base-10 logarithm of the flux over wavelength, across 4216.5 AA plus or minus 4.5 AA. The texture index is 11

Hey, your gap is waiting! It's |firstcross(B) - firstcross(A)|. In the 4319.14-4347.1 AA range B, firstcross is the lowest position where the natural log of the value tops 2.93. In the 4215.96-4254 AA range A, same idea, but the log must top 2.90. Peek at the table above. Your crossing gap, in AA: 103.2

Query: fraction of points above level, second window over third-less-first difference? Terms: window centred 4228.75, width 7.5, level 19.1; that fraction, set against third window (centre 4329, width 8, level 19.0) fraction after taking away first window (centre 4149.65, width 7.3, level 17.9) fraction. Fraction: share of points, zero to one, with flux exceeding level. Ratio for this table 2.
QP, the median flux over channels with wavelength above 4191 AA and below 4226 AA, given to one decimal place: 17.2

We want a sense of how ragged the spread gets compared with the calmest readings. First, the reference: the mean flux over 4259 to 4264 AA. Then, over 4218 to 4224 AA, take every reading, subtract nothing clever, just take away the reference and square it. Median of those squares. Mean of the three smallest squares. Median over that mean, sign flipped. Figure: -2.7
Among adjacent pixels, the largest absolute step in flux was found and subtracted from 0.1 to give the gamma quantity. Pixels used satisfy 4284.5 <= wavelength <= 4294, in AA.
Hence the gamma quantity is -3.9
